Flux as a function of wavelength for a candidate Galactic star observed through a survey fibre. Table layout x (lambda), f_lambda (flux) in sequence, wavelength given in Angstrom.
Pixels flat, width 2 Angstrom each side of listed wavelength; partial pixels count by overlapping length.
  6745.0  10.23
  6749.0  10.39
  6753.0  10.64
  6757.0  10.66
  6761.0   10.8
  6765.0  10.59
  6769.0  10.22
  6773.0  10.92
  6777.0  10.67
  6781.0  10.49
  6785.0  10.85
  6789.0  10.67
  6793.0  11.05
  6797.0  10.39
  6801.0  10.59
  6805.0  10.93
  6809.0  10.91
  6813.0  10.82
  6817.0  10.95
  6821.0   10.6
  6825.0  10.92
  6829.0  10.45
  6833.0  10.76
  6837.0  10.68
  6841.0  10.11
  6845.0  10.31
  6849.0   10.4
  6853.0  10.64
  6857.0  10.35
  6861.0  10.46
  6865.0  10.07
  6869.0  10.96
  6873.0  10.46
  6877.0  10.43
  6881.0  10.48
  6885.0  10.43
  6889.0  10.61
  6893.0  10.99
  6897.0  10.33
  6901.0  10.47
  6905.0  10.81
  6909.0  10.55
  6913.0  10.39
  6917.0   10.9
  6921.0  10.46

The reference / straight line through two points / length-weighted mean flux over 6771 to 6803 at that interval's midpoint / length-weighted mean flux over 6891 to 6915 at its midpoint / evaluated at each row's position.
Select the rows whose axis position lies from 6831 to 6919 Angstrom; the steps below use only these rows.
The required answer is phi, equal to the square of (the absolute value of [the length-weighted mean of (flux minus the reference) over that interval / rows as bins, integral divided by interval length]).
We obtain 0.008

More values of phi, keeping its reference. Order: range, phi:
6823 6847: 0.014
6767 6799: 0.003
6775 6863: 0.001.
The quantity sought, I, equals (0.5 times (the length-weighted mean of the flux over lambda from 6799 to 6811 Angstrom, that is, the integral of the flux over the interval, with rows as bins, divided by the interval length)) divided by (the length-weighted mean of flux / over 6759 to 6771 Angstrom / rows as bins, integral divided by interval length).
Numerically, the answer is 0.513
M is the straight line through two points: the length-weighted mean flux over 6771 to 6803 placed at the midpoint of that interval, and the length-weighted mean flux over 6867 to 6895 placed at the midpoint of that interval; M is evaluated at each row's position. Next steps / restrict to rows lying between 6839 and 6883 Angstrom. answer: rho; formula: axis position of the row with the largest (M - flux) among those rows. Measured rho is 6865.0 Angstrom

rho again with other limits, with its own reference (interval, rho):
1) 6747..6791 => 6769.0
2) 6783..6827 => 6797.0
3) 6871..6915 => 6897.0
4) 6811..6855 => 6841.0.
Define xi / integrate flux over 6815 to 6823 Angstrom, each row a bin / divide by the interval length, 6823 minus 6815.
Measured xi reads 10.8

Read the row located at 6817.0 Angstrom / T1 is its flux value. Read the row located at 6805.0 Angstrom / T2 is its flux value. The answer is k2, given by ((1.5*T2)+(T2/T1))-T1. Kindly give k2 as 6.4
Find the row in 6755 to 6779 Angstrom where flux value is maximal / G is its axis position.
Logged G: 6773.0 Angstrom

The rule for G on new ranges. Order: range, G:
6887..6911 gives 6893.0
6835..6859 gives 6837.0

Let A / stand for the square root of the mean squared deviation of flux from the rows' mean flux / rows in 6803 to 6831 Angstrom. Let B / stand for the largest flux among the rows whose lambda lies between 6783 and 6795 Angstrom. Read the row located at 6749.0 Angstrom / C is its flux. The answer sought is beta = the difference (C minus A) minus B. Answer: -0.84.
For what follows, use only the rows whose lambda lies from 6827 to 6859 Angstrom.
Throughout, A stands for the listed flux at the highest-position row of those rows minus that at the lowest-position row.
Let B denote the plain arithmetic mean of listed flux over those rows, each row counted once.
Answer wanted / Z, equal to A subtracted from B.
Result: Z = 10.6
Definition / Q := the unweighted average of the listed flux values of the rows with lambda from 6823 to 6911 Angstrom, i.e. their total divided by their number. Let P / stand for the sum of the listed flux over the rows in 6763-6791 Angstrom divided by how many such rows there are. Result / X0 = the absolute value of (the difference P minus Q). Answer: 0.10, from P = 10.6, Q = 10.53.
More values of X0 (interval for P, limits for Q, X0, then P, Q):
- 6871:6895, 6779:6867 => 0.04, 10.6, 10.61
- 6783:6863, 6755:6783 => 0.02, 10.6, 10.62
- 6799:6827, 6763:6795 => 0.13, 10.8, 10.68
